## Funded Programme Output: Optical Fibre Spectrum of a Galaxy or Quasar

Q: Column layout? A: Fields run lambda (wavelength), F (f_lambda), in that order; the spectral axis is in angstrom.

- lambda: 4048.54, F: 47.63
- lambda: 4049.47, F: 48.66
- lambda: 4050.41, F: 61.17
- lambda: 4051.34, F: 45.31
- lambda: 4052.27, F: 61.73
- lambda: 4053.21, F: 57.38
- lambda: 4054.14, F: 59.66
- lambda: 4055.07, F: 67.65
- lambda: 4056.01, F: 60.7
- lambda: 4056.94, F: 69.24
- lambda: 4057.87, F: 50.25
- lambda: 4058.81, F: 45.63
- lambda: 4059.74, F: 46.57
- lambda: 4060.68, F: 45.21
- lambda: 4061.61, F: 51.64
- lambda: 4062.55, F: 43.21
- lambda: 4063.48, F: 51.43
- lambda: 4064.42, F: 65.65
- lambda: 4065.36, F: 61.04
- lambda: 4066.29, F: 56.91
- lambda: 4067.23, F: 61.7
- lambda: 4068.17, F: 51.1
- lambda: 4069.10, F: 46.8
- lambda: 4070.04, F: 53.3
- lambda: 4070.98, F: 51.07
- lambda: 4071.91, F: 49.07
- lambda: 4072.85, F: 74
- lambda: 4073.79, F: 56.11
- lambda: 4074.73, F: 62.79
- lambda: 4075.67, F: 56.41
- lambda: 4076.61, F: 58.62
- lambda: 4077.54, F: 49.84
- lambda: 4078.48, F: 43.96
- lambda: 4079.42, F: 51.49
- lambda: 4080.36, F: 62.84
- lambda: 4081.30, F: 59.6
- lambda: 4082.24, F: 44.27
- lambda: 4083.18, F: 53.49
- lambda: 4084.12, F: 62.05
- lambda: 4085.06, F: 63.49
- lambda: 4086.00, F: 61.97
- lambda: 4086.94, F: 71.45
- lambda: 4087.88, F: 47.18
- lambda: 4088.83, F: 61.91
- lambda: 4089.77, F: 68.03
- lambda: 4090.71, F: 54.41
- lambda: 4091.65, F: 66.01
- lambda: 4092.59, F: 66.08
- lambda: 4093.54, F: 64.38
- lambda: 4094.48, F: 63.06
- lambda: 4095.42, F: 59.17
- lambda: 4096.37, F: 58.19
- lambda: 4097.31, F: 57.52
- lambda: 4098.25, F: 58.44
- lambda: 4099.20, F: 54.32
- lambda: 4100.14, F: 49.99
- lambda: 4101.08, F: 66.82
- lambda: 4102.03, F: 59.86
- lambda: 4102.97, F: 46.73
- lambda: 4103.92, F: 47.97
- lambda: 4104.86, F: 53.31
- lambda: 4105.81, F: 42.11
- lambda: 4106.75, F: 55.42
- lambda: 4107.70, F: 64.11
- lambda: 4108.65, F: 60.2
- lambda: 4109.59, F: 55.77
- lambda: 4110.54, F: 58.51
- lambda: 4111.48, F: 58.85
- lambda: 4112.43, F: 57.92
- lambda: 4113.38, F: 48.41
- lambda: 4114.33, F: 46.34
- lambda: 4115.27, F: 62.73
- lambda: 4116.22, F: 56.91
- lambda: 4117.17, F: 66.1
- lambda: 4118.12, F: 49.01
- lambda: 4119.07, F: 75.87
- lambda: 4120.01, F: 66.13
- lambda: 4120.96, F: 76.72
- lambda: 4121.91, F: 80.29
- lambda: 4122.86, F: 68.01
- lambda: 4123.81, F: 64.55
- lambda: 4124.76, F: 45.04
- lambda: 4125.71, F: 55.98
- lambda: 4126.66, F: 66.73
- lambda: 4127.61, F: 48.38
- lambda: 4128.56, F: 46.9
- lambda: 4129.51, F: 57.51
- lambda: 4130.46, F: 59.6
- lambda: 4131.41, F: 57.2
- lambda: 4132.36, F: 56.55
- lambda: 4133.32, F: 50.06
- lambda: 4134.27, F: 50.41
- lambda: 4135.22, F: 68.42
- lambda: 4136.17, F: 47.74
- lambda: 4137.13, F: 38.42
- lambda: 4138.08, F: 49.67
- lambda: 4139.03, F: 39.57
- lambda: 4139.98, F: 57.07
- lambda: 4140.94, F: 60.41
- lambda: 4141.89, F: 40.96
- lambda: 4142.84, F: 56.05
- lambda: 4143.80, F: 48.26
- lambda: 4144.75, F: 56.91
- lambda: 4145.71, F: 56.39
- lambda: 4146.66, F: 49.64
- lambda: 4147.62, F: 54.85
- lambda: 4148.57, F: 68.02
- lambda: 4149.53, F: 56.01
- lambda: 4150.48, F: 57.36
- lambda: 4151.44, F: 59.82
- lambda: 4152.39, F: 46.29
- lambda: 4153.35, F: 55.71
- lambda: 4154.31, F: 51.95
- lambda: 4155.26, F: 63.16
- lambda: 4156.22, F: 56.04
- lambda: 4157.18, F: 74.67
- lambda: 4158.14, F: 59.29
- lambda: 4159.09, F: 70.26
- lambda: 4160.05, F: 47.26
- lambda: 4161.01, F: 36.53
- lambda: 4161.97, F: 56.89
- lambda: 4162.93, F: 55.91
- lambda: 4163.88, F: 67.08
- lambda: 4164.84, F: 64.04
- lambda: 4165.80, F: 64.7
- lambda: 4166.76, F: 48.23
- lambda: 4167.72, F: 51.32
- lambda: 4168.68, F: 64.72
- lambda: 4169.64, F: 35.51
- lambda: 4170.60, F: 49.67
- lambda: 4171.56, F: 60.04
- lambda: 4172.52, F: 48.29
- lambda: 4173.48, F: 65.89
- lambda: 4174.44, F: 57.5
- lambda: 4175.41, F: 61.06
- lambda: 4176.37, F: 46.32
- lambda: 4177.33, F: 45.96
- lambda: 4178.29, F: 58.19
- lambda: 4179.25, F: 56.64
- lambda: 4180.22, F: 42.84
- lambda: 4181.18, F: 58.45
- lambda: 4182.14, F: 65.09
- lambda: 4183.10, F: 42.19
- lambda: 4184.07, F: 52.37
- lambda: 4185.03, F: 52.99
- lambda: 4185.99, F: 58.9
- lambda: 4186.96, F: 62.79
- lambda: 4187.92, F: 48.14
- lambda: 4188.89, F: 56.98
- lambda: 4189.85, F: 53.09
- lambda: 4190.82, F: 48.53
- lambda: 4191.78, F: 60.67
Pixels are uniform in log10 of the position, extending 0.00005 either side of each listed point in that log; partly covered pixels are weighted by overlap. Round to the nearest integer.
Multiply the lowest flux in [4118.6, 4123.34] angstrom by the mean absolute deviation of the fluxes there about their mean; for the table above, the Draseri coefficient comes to 335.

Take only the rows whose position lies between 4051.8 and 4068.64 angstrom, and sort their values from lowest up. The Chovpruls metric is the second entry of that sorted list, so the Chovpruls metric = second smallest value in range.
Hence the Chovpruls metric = 45.21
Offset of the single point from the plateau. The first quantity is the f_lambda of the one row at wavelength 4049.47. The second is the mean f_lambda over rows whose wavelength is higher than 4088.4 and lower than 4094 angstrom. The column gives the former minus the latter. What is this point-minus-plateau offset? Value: -15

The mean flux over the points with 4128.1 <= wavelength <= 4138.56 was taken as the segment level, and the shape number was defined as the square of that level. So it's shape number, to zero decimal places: 2804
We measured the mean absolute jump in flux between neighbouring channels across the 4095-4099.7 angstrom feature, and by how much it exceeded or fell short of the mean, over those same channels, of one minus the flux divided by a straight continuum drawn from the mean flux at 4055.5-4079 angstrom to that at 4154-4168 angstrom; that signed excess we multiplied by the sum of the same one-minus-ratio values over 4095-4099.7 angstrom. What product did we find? -0.3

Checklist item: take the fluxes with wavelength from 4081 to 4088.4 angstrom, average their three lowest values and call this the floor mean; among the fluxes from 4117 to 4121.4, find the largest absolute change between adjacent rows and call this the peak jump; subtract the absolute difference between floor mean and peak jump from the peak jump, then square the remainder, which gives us 29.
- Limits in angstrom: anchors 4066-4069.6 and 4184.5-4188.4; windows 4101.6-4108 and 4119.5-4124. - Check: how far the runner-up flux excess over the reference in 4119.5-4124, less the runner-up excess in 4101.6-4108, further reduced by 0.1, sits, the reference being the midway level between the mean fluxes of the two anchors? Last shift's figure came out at 17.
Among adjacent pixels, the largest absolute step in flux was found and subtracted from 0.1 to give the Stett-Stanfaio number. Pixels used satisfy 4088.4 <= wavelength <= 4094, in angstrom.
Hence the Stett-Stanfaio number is -13.5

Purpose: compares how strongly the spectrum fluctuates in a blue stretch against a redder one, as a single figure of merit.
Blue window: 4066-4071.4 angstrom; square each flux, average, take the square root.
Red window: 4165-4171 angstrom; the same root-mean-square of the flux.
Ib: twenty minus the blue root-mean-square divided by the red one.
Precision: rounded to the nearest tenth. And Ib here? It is 19.0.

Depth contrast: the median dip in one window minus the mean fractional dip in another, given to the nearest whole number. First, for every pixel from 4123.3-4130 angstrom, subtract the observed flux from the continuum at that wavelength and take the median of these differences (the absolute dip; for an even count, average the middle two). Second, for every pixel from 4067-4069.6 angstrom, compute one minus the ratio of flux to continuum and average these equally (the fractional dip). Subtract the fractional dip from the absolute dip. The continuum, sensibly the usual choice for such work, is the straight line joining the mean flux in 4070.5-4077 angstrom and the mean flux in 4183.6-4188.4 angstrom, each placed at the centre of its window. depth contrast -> 1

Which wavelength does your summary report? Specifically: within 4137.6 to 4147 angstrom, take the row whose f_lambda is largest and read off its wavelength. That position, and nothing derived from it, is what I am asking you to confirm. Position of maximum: 4140.94 angstrom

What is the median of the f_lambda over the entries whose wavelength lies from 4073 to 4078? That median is 56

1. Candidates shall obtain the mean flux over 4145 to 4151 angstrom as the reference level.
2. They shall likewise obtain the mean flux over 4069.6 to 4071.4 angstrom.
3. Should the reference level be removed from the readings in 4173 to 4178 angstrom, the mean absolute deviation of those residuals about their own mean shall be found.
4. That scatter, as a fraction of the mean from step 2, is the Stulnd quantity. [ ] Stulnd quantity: 0.141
